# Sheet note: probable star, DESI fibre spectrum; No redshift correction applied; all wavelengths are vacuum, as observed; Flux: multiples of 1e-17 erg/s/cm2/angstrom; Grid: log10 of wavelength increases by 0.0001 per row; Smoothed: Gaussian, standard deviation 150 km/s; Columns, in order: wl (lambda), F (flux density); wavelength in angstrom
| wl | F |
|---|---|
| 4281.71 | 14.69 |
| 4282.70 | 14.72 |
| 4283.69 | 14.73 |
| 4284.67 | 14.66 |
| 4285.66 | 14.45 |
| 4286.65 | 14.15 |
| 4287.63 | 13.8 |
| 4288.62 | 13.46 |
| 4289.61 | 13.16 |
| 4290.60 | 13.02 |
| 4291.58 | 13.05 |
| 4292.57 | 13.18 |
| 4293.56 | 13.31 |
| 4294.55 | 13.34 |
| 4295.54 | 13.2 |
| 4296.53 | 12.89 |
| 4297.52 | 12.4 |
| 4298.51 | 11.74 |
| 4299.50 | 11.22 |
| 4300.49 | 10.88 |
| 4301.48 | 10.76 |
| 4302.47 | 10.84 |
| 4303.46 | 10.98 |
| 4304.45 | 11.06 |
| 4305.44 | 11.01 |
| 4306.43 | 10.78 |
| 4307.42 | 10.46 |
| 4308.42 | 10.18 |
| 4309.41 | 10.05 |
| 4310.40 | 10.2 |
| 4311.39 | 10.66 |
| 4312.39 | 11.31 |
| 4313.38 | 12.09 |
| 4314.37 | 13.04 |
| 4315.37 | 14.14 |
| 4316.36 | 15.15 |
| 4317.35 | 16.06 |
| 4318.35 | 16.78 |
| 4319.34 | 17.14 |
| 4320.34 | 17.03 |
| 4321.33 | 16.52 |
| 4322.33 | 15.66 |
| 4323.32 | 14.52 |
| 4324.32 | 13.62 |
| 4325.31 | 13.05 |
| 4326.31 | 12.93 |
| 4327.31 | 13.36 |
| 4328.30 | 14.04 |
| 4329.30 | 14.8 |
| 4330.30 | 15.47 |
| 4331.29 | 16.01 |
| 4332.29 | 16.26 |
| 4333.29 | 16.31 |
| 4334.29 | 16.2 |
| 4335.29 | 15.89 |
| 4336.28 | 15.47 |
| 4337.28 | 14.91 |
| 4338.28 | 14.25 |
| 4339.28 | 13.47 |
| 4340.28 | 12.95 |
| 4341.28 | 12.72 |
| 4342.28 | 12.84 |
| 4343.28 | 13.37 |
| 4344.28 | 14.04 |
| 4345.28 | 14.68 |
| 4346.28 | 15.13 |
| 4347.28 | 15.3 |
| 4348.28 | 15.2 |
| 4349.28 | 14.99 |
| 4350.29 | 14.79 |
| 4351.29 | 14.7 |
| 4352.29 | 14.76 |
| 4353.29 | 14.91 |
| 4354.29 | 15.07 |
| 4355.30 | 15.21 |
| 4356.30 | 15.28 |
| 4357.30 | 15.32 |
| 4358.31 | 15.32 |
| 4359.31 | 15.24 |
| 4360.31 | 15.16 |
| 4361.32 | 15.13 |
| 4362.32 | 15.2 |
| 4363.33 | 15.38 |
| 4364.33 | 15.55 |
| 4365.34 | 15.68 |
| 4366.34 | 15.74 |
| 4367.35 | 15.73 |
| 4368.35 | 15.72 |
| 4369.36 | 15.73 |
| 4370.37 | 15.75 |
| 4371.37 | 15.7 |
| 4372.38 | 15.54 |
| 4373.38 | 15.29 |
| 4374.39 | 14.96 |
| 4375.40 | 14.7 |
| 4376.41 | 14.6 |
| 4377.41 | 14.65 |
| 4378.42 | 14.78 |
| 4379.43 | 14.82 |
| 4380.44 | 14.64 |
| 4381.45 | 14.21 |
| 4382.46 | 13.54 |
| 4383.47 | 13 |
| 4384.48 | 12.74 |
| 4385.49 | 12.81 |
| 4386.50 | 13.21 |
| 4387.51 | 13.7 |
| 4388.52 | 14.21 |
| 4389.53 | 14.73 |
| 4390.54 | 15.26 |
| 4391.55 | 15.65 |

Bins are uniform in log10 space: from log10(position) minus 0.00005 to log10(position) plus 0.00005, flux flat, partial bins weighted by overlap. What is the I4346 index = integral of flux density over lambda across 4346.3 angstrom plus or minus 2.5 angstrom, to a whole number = 74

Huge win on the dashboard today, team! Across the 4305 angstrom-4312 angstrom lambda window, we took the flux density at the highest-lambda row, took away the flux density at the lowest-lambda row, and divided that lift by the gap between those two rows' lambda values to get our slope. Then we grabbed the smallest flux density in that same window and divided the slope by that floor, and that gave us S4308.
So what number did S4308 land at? -0.006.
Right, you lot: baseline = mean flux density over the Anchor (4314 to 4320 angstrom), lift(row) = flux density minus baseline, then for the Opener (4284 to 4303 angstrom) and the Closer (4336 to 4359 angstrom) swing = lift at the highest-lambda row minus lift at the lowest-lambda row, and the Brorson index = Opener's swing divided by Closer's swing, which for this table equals 25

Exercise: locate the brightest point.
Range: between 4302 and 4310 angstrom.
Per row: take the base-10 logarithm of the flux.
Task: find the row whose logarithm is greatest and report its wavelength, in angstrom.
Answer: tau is 4304.45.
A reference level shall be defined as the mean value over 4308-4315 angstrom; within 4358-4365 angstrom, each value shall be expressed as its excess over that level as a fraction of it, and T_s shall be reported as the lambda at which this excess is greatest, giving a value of 4364.33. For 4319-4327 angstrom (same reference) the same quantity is 4319.34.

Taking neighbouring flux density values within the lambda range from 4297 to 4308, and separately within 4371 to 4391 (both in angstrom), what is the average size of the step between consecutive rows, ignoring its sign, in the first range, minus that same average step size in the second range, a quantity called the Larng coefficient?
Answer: -0.06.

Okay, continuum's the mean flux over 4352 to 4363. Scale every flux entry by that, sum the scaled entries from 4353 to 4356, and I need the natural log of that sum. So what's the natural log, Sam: 1.09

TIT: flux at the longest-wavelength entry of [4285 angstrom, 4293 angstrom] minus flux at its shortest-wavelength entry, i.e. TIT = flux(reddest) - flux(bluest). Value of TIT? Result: -1.3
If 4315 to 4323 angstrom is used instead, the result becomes 1.5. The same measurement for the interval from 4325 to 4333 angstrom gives 3.2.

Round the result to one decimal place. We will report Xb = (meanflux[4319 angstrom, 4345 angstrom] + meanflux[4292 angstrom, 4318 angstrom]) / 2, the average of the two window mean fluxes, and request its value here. 13.3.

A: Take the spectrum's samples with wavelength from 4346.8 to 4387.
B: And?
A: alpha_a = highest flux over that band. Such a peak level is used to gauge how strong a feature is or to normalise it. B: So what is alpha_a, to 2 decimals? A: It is 15.75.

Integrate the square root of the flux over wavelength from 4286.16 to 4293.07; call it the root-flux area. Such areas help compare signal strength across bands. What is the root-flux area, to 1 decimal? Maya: 25.3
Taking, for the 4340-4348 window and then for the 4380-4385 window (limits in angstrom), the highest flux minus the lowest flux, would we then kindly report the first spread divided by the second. 1.4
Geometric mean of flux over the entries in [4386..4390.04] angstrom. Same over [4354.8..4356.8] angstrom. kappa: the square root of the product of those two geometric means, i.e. 14.6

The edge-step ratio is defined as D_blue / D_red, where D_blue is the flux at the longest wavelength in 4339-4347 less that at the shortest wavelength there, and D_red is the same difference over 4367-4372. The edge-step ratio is -55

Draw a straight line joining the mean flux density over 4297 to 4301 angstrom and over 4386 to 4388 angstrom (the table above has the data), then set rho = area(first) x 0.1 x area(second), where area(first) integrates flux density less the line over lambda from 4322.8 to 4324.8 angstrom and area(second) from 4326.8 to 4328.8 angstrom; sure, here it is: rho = 1.2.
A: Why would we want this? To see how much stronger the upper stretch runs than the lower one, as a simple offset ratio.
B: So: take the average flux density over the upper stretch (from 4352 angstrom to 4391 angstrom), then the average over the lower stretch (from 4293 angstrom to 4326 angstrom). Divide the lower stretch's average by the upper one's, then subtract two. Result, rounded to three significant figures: -1.14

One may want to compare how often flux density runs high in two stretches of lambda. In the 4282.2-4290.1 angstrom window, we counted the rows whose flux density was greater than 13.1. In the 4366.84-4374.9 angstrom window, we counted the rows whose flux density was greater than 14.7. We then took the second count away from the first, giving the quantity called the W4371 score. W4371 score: 0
